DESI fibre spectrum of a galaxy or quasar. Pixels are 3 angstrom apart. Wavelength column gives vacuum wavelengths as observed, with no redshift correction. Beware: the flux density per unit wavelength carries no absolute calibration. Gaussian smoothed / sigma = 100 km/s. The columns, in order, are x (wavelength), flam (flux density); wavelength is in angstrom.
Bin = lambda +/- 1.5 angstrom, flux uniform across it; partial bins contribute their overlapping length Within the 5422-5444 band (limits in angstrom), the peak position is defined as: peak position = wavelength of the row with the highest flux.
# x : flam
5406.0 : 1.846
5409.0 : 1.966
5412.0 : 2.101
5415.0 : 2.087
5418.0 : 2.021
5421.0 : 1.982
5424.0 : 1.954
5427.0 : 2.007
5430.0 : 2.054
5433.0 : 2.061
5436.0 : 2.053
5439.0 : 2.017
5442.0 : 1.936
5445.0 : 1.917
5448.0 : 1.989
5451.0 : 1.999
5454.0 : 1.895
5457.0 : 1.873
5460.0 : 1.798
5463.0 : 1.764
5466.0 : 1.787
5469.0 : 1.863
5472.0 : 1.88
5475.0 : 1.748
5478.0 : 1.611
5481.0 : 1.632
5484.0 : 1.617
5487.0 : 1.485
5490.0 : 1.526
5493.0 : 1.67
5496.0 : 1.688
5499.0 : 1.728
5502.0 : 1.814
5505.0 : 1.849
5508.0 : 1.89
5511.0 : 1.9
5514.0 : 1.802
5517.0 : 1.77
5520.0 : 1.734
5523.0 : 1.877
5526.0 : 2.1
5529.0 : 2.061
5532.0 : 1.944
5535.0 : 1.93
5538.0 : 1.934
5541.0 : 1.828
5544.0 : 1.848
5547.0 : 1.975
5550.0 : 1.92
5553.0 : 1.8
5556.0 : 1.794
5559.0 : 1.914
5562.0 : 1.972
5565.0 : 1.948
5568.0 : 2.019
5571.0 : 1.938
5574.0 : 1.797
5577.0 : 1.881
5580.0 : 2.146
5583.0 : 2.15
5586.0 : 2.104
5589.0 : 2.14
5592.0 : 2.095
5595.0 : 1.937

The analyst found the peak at 5433.0 angstrom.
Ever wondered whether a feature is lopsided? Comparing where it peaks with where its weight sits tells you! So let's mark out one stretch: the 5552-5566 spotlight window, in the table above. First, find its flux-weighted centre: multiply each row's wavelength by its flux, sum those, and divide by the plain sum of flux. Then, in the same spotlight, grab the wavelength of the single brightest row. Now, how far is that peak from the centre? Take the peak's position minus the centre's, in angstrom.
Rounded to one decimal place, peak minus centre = 2.8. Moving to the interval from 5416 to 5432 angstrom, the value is 6.0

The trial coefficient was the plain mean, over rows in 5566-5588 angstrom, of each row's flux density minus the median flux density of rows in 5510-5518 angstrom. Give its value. 0.20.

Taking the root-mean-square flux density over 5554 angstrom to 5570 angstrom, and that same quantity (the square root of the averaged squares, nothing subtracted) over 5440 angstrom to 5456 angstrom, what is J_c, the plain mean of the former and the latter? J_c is 1.94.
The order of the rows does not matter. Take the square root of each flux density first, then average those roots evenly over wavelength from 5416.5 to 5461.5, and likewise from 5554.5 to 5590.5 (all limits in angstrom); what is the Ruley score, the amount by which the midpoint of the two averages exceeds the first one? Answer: 0.00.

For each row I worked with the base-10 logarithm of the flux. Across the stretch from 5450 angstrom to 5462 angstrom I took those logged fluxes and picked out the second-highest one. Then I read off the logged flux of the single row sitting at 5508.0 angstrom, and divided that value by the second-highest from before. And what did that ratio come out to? 1.00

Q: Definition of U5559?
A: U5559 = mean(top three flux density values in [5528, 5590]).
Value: 2.15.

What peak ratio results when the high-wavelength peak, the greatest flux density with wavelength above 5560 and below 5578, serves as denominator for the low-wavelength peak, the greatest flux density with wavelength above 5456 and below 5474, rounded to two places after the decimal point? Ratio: 0.93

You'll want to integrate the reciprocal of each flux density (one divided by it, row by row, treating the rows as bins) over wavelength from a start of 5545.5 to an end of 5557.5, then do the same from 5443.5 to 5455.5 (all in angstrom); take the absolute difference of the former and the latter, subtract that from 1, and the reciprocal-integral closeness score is 0.74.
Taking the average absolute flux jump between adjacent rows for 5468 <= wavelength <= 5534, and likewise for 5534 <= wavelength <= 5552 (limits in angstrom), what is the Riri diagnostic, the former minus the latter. 0.012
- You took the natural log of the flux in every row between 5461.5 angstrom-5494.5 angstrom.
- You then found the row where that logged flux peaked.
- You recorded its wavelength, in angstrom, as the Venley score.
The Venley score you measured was 5472.0 angstrom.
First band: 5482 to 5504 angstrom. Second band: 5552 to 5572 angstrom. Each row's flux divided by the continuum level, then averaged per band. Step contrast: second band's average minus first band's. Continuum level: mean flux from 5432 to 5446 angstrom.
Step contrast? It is 0.13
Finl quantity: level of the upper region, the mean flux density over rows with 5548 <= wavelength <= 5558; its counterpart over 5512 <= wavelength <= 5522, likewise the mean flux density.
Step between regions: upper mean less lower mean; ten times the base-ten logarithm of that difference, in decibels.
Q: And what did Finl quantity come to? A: -12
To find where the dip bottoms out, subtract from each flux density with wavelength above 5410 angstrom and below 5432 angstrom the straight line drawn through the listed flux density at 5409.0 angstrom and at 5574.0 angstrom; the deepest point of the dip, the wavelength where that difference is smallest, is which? 5424.0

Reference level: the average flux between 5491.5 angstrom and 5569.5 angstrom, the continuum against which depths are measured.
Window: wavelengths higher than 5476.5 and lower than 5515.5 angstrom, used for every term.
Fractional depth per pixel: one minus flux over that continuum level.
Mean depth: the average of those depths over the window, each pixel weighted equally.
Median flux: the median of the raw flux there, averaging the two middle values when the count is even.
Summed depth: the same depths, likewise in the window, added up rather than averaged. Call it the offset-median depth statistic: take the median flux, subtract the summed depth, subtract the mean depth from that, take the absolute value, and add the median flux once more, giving 2.1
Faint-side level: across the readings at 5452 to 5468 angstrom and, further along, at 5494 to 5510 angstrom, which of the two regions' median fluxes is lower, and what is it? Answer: 1.80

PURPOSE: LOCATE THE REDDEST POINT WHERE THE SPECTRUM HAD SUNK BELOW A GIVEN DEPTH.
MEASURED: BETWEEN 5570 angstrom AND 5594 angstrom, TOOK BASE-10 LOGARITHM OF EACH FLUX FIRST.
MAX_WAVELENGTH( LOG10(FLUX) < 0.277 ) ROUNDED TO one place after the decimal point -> 5577.0 angstrom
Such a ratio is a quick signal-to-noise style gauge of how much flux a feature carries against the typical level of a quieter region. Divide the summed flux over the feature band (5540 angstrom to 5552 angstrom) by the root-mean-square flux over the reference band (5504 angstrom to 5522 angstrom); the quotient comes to 4.1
